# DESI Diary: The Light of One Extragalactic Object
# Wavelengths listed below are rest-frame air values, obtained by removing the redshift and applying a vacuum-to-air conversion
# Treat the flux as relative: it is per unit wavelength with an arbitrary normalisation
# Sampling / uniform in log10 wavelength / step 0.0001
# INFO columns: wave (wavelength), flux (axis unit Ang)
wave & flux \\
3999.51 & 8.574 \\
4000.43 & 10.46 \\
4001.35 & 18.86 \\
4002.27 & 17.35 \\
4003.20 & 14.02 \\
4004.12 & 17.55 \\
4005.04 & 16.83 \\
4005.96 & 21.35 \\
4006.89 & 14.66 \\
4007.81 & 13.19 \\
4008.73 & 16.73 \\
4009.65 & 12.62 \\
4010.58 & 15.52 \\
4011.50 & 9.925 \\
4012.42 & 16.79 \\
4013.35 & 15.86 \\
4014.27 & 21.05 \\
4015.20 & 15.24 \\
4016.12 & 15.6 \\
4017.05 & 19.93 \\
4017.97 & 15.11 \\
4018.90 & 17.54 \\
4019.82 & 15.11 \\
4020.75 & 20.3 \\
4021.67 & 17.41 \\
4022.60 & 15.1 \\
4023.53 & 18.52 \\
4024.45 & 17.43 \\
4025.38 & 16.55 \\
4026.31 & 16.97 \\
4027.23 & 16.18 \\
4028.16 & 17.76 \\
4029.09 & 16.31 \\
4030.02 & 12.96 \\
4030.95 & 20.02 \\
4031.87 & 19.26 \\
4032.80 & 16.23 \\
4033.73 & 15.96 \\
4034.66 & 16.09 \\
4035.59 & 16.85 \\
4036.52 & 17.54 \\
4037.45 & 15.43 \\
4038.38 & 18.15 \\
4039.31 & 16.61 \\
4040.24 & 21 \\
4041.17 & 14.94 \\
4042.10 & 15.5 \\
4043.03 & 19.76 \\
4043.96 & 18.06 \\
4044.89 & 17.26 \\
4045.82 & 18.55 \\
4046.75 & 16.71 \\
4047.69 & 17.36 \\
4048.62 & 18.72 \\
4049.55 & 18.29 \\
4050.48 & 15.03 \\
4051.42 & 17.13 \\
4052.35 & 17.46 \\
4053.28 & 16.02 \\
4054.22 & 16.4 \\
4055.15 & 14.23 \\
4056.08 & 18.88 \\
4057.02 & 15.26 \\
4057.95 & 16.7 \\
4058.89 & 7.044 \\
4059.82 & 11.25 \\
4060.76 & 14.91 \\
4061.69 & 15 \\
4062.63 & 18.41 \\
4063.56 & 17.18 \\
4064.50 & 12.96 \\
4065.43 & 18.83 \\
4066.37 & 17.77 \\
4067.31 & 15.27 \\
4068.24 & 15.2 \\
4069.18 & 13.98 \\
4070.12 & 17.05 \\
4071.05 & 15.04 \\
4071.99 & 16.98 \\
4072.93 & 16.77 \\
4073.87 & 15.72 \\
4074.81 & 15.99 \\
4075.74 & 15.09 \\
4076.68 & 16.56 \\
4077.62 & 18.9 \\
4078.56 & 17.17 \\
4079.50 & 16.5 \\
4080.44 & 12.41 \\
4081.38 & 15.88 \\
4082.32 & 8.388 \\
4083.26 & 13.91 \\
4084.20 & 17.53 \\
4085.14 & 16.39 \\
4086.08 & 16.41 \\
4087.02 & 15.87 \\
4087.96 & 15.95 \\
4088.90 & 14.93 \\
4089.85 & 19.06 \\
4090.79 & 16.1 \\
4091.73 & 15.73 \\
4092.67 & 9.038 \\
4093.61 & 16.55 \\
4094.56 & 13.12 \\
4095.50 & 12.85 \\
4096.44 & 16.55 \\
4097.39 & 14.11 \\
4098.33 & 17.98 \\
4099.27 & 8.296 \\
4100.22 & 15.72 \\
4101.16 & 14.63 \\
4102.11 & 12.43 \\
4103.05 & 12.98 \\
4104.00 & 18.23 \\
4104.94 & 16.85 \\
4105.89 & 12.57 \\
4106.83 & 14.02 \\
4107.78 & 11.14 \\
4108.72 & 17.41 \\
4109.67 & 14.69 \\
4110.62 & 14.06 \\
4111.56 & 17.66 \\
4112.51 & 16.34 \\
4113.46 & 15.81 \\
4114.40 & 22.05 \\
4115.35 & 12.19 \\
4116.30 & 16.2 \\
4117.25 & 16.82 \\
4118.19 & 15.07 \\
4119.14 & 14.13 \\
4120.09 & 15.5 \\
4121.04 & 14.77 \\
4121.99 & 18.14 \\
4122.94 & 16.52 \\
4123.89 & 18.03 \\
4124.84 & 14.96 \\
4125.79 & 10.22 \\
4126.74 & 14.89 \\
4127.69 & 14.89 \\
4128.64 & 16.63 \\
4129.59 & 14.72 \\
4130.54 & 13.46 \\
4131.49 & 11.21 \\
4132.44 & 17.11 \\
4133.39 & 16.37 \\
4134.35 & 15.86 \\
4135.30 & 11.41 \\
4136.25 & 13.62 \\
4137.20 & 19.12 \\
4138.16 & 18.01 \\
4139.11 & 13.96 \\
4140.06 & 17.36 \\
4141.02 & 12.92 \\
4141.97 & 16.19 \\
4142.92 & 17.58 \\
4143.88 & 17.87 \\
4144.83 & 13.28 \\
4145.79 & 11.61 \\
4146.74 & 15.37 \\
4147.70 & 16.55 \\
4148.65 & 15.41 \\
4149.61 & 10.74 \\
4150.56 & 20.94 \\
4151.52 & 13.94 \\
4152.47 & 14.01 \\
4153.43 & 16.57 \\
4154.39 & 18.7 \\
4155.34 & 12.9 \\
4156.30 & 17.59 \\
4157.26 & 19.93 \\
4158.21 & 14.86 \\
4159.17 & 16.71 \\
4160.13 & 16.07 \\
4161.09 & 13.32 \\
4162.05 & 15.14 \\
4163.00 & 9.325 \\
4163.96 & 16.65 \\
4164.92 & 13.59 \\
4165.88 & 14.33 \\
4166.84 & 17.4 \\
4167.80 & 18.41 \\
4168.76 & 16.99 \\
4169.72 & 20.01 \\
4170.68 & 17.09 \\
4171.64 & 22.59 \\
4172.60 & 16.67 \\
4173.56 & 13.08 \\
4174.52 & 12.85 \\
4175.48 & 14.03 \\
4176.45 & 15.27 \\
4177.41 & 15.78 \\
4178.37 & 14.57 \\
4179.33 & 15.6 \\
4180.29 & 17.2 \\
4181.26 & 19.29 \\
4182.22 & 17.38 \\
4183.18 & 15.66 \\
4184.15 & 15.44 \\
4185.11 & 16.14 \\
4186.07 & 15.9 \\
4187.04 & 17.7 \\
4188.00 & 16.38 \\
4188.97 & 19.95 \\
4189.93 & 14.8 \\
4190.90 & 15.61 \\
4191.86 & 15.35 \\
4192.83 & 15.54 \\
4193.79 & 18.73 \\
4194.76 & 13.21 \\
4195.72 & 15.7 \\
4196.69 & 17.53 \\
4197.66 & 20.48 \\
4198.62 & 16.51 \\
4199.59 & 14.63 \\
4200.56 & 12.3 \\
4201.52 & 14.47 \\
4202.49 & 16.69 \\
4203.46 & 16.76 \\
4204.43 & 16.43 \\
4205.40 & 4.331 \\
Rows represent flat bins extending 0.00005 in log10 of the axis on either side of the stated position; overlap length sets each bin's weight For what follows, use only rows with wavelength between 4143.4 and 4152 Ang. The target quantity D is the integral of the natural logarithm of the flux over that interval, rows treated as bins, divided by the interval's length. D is 2.69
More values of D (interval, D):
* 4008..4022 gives 2.77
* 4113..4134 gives 2.72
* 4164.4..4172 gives 2.85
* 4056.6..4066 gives 2.66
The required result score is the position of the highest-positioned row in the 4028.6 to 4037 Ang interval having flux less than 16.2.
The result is 4034.66 Ang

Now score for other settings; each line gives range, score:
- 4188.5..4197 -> 4195.72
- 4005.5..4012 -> 4011.50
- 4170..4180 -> 4179.33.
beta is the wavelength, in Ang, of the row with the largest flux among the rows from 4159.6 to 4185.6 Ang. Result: 4171.64 Ang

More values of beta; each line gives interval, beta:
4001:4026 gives 4005.96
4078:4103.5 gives 4089.85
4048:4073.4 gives 4056.08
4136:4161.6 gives 4150.56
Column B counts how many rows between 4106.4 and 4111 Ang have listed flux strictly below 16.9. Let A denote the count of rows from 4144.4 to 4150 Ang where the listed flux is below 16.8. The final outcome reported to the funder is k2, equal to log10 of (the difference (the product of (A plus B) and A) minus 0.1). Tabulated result 1.8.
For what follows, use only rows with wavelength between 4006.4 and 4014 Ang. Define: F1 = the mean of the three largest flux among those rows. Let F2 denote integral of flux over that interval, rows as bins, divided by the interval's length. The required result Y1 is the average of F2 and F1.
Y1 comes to 15.5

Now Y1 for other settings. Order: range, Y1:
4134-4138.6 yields 16.6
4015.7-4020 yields 17.2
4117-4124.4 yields 16.9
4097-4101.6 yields 15.1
